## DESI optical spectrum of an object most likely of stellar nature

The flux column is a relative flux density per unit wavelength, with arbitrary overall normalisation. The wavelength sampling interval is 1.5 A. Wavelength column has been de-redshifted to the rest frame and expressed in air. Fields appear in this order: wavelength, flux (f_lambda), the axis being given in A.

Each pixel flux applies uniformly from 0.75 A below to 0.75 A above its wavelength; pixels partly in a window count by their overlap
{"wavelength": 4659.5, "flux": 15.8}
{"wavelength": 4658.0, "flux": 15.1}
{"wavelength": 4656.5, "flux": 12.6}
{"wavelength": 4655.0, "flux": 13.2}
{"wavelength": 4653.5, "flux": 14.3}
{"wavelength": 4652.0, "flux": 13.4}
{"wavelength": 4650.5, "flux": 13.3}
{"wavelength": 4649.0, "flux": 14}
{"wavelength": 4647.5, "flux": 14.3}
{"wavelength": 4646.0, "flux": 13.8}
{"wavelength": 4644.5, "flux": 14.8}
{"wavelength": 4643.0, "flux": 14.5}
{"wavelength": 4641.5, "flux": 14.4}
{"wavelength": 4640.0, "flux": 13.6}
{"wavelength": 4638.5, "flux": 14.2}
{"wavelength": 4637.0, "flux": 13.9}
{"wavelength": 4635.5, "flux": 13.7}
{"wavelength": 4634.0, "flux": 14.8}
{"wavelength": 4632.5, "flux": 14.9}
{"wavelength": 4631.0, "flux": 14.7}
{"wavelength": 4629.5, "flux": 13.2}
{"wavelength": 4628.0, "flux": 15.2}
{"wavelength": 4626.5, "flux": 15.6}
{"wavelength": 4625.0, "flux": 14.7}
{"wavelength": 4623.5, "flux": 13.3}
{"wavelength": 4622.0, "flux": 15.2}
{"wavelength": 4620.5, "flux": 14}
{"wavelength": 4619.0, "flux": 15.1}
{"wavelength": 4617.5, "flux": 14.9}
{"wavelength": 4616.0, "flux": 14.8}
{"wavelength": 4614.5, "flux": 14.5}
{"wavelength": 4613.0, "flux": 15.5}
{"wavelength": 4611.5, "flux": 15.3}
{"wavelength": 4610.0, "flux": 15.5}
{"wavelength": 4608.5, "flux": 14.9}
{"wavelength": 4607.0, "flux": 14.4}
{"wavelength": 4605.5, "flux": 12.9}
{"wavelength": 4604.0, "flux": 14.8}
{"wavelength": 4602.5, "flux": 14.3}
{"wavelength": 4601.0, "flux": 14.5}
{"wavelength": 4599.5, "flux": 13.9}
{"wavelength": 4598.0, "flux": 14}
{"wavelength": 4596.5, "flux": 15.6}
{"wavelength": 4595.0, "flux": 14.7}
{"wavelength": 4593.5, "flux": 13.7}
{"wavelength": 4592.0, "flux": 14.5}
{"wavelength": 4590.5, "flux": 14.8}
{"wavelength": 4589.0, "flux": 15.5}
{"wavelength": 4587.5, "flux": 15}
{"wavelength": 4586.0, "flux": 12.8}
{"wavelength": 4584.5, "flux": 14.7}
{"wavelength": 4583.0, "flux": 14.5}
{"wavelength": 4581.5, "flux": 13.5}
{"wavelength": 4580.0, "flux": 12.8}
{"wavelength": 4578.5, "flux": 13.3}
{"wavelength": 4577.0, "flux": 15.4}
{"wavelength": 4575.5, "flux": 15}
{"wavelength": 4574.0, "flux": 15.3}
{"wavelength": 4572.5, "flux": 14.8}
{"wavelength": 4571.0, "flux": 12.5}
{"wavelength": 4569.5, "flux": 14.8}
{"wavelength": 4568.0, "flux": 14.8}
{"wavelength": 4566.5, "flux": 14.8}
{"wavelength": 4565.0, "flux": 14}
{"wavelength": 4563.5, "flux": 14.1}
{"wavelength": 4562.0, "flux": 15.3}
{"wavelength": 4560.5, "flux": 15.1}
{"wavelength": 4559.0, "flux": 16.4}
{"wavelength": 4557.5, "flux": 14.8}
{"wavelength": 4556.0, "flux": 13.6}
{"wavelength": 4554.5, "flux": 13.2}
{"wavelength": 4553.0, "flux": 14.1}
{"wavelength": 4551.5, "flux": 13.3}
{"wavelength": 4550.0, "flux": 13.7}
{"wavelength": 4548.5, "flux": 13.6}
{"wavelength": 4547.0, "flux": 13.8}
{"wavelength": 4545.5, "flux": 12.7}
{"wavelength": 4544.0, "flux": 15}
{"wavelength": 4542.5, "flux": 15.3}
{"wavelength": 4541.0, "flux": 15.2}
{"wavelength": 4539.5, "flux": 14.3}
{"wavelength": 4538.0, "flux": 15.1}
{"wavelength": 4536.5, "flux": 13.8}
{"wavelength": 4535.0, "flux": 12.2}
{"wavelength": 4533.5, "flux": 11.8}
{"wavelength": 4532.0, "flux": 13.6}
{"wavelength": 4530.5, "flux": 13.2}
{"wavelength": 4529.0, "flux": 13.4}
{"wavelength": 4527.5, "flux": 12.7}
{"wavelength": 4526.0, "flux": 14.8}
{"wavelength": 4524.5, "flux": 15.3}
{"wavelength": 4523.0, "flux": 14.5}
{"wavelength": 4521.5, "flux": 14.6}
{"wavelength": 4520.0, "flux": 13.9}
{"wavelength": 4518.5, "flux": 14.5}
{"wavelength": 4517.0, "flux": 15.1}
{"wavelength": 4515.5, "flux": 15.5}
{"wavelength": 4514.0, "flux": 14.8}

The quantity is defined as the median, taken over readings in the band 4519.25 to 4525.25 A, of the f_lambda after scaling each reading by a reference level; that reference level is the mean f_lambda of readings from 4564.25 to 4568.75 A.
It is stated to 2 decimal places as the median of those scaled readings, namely 1.00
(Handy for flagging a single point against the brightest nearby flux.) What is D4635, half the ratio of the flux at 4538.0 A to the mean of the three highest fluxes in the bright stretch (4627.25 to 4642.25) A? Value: 0.504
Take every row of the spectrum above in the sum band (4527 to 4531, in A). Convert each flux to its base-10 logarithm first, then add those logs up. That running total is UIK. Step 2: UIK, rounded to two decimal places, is 3.35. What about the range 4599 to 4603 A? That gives 3.46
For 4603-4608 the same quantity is 3.44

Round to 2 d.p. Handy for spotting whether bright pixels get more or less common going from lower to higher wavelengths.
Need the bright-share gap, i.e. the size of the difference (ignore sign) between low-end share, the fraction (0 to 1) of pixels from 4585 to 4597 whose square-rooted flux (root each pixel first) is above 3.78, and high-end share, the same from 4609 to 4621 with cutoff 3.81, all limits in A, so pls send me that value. 0.00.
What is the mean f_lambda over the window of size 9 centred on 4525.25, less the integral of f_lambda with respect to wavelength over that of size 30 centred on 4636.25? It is -415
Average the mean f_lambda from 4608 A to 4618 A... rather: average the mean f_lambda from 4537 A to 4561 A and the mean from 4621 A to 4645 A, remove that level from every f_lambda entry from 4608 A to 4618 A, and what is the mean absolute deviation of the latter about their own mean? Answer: 0.32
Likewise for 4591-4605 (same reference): 0.42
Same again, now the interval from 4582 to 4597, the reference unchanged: 0.56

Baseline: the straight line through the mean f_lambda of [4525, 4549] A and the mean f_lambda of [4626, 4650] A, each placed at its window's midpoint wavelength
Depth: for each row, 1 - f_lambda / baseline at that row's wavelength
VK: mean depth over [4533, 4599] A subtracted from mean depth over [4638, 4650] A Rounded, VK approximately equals 0.035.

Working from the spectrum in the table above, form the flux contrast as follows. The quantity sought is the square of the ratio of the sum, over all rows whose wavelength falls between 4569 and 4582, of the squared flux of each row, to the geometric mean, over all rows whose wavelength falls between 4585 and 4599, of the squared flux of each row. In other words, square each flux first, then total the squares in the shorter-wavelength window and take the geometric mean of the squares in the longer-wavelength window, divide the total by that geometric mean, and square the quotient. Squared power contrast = 75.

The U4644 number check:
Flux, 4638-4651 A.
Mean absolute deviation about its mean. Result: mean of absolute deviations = 0.4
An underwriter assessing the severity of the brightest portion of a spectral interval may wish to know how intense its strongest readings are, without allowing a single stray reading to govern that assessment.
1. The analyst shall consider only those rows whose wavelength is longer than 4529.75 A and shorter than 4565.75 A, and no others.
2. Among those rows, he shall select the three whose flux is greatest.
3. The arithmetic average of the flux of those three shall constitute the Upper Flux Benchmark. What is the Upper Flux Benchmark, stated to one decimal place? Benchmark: 15.7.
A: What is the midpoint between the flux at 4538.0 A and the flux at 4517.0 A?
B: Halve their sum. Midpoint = 15.1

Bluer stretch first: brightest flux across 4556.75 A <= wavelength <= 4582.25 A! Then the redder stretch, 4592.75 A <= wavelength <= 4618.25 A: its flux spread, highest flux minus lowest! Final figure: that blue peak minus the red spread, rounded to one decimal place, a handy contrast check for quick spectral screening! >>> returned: 13.7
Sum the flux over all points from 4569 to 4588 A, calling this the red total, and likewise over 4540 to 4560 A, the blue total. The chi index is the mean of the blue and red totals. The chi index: 185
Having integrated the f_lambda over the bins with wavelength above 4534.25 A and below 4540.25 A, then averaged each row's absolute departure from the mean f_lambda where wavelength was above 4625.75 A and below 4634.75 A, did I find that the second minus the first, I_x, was -83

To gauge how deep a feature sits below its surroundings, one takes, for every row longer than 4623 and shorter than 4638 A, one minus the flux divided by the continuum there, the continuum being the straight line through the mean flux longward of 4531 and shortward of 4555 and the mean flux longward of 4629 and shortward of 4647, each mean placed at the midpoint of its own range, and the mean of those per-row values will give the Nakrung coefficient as -0.016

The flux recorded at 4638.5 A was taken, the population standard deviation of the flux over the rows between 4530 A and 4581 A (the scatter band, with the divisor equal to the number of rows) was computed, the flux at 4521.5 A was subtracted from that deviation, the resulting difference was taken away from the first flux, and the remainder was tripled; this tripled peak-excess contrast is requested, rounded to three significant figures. 83.2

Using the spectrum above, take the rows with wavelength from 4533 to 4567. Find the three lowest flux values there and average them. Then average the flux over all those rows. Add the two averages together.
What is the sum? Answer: 26.4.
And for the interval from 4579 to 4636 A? 27.3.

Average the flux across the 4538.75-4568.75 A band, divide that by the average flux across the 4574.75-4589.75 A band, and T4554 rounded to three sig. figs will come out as 1.01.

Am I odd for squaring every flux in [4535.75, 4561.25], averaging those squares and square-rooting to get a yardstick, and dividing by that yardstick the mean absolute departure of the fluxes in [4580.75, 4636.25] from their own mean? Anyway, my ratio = 0.0412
